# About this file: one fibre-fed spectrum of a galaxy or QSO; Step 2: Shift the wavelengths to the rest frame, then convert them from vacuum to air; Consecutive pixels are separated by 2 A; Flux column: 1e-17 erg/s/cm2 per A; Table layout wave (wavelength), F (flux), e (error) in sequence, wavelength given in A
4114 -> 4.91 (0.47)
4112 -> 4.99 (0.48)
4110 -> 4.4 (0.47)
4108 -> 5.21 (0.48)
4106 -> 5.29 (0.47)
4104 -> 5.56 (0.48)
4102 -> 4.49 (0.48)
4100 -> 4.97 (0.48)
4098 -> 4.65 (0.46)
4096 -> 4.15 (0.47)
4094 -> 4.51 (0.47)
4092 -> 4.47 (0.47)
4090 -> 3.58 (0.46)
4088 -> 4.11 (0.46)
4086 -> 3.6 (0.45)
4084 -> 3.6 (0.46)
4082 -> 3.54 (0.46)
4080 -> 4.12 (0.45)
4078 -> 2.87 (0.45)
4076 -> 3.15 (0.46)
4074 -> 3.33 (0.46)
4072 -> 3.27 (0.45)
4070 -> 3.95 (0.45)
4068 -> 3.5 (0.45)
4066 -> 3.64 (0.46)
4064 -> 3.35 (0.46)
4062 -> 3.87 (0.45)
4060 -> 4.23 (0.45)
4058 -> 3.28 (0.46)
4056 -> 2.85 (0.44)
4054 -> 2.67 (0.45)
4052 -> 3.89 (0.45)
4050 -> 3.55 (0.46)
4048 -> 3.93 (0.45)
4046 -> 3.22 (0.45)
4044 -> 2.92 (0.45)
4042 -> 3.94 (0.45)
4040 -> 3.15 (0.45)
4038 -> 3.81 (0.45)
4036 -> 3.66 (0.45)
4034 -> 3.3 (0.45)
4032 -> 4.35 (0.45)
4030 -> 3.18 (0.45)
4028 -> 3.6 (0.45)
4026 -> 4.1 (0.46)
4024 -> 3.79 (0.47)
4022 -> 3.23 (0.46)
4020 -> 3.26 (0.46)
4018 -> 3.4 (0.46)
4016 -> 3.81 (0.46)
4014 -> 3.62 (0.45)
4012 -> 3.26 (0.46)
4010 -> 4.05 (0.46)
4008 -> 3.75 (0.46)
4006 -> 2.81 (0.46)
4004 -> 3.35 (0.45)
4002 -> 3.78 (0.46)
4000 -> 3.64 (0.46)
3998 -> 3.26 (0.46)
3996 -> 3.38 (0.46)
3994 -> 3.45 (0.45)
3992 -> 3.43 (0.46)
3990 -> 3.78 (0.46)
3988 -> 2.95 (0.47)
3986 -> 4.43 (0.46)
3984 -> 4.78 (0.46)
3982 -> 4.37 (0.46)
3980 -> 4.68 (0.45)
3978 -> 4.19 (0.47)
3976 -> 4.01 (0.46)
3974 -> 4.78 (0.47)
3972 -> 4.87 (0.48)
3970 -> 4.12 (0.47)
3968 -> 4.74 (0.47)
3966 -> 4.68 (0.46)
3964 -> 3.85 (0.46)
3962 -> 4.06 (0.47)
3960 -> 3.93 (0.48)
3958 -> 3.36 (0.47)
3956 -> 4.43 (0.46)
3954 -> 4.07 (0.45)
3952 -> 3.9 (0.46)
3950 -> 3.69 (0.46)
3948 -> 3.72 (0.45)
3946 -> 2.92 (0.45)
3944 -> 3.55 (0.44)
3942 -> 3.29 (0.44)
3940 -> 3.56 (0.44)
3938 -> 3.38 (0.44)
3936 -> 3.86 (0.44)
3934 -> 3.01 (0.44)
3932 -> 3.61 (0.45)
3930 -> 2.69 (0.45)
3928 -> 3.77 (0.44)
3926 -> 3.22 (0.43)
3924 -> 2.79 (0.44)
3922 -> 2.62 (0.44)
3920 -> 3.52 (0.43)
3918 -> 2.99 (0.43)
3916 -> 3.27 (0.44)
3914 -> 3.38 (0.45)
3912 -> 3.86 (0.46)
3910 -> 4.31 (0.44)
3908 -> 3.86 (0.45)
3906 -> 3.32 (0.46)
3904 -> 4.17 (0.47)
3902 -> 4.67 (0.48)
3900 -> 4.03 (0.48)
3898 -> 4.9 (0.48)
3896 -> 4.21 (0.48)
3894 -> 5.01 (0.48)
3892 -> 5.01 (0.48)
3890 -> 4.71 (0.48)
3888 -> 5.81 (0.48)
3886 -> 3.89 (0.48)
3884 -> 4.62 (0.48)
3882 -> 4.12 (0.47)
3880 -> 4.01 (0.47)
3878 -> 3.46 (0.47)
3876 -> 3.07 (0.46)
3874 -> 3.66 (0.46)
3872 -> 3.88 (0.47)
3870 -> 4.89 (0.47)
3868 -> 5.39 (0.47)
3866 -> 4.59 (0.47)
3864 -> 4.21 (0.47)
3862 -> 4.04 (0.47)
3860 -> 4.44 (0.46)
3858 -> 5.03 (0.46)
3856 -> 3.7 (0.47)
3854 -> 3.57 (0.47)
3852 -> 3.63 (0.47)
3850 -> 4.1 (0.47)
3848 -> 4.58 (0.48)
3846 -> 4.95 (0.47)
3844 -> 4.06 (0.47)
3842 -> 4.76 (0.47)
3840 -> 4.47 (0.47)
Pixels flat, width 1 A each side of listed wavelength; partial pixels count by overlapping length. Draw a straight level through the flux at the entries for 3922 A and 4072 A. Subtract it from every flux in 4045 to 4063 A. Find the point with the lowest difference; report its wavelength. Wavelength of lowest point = 4054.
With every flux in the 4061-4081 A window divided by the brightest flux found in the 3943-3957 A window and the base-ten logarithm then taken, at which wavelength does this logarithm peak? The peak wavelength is 4080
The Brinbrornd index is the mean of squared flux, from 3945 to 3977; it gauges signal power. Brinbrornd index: 16.8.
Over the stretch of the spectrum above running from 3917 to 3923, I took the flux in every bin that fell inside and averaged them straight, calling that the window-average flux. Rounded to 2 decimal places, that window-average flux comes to 3.04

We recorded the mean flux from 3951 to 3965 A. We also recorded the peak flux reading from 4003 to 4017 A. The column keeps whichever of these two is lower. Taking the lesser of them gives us 3.94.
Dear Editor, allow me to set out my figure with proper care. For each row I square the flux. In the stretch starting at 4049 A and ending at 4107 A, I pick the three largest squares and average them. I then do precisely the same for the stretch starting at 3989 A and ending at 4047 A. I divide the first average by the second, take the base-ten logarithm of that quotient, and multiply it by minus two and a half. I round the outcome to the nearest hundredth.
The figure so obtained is -0.51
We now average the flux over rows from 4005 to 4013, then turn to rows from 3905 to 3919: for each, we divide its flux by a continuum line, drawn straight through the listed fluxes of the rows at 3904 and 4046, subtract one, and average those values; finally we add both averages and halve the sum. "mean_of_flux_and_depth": 1.67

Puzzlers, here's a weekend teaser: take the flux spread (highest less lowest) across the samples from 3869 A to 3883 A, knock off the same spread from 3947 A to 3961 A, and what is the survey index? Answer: 0.75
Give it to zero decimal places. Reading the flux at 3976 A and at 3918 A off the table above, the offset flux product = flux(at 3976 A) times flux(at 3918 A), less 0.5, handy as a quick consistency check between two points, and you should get 11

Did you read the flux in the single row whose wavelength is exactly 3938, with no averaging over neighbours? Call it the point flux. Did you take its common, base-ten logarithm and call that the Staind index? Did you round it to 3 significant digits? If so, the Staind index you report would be 0.529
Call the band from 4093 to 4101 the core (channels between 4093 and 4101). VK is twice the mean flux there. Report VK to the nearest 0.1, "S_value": 9.1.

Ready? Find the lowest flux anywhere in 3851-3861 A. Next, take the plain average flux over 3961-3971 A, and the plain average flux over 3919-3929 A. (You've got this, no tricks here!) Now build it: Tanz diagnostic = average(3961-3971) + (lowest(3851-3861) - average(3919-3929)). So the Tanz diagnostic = 4.7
